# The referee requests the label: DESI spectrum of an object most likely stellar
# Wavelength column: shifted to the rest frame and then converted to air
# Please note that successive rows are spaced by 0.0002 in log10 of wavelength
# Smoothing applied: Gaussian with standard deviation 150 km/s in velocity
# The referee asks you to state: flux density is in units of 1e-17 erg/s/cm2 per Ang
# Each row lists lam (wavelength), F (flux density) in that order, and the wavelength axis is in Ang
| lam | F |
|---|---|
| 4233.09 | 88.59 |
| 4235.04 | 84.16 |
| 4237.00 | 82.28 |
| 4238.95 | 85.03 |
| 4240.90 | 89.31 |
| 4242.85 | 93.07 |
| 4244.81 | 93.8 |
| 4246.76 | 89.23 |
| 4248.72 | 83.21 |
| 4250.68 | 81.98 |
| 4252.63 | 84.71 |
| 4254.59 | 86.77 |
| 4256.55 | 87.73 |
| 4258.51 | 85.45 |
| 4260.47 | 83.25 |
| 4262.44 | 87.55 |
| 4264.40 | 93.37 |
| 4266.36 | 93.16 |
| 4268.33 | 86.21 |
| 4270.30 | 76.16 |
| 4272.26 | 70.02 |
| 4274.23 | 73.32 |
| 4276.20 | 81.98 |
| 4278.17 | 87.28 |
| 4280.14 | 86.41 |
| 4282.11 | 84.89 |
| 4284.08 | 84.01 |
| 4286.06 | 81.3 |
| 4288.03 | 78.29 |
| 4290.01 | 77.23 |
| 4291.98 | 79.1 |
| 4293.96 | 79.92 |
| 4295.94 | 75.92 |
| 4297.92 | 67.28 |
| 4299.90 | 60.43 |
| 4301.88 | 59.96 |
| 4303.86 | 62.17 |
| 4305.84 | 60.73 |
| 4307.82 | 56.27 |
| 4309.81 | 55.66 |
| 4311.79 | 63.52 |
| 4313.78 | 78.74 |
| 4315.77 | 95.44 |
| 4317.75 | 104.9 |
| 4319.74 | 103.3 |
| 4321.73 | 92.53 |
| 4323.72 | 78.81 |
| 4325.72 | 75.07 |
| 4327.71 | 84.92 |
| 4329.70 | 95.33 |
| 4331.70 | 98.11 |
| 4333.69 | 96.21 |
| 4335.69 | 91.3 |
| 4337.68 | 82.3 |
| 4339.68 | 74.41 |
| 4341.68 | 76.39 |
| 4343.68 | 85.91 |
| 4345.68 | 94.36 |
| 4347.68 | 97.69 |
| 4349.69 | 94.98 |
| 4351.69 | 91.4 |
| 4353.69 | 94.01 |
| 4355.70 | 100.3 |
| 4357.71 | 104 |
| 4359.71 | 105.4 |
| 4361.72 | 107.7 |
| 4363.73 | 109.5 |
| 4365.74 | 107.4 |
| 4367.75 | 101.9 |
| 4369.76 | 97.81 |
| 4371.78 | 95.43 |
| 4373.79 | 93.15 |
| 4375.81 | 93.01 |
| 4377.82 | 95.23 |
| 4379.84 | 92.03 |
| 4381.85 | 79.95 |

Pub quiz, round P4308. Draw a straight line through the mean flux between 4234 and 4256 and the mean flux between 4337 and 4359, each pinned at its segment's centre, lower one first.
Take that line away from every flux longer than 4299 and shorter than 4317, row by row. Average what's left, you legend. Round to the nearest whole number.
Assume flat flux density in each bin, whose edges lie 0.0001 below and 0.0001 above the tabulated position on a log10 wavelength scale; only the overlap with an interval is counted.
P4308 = -23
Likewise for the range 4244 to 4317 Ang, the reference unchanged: -9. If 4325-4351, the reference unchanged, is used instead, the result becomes -2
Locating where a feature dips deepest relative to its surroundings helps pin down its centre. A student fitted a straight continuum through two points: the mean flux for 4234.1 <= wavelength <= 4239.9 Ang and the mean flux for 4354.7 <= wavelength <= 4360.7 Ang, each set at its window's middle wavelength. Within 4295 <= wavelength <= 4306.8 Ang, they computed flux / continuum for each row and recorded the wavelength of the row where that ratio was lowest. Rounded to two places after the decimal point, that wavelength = 4301.88 Ang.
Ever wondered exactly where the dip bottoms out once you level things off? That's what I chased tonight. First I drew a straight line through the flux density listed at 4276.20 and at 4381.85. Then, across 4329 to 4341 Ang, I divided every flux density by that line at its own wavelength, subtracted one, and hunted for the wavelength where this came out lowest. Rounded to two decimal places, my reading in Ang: 4339.68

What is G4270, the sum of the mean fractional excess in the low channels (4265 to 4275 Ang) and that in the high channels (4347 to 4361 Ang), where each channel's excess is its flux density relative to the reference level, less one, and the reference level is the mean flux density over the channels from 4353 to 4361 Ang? -0.24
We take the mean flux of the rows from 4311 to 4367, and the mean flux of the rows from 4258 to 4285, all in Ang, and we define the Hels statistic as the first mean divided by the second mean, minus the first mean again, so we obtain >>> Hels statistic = -91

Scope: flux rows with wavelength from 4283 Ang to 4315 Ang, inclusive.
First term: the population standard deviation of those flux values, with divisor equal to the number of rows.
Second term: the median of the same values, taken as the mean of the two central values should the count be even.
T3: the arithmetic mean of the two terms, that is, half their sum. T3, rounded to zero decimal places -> 41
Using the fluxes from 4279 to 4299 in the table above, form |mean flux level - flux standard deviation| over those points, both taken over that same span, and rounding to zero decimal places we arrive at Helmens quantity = 74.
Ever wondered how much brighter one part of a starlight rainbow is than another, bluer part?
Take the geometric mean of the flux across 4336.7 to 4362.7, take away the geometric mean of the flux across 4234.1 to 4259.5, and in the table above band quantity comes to 5.8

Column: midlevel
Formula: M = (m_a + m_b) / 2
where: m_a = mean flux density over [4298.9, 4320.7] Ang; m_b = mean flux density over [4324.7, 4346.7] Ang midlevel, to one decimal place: 79.8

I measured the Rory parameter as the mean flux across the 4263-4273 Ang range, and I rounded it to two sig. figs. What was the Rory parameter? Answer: 84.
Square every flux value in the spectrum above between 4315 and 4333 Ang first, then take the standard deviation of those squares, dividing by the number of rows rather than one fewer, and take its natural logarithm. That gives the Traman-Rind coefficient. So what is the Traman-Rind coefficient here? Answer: 7.5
